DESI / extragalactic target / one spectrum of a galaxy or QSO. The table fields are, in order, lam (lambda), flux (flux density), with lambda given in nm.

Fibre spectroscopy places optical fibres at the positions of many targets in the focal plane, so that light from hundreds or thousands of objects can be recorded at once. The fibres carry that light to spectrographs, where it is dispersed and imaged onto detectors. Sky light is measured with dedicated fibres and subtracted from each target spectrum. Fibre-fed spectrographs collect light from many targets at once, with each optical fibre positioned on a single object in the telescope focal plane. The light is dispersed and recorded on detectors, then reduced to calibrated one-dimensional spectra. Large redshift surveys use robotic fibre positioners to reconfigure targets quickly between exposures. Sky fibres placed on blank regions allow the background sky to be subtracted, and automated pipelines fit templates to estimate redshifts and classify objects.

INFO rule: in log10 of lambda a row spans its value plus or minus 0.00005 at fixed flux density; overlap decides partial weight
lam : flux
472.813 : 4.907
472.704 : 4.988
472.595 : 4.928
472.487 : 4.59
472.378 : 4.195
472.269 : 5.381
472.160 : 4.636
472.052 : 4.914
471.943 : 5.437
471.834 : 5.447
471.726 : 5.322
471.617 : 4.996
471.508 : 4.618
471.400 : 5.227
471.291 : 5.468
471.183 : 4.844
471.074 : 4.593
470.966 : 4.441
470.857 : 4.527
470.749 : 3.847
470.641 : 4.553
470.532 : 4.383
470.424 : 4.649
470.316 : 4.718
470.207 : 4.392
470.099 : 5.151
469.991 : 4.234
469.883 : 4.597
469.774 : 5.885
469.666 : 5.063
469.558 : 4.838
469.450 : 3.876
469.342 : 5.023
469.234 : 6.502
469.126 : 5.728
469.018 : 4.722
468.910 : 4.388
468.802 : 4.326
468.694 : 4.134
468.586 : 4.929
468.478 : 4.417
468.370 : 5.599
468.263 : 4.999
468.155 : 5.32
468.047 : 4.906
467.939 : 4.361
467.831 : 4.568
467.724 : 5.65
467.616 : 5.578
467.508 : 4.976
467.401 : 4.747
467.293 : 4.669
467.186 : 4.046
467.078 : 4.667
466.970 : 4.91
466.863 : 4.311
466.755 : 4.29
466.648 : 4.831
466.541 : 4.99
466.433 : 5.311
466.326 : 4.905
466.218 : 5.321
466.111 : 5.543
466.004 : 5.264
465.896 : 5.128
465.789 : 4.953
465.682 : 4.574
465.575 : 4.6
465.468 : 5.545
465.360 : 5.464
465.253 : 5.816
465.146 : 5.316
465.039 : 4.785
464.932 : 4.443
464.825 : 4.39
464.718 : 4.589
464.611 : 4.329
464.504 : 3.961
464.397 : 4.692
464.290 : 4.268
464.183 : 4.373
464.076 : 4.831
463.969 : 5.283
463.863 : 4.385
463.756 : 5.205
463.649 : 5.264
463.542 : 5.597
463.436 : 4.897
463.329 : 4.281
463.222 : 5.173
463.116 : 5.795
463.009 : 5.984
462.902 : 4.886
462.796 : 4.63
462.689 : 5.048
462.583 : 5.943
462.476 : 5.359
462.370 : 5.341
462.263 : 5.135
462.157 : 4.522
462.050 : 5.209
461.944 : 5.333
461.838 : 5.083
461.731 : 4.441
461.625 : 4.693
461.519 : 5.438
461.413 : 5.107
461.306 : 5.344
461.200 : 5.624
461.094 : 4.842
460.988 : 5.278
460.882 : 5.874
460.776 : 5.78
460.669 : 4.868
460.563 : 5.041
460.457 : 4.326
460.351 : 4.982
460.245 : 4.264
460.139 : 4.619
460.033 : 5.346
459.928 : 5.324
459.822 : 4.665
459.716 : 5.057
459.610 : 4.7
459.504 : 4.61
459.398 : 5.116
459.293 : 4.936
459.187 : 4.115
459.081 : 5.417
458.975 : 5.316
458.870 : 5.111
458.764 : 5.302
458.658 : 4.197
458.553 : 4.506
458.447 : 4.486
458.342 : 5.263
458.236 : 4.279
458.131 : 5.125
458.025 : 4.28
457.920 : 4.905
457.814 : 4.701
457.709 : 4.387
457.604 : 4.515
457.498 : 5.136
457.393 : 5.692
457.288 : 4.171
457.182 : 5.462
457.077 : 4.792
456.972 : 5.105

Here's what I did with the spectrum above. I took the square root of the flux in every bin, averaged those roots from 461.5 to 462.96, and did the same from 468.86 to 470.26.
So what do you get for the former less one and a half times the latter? -1.08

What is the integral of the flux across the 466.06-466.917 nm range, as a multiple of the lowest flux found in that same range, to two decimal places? 0.99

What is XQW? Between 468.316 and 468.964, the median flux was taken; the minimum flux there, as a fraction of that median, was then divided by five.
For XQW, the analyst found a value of 0.188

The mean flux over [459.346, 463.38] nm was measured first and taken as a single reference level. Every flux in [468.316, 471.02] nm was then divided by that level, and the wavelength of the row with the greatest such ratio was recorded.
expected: 469.234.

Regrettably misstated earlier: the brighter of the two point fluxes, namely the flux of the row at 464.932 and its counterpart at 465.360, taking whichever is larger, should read 5.46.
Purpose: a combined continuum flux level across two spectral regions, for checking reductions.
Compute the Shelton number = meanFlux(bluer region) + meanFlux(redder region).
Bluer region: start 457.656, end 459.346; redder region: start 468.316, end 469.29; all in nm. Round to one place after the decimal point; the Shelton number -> 9.7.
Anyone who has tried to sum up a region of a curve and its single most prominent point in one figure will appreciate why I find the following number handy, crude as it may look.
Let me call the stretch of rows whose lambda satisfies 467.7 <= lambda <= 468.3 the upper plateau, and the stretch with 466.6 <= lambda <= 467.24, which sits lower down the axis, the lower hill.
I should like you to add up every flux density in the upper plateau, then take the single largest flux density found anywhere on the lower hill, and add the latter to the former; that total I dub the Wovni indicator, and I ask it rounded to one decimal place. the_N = 34.7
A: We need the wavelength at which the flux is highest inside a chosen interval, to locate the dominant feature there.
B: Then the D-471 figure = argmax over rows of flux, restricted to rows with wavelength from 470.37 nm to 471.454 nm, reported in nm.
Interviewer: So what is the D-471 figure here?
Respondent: 471.291 nm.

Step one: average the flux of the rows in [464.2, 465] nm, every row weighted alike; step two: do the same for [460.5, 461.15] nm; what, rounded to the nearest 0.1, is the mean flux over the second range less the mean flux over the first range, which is 0.9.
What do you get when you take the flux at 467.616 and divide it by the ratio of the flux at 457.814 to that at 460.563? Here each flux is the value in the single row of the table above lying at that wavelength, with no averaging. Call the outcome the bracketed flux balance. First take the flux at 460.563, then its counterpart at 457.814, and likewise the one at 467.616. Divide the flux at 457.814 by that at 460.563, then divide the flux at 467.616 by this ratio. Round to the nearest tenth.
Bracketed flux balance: 6.0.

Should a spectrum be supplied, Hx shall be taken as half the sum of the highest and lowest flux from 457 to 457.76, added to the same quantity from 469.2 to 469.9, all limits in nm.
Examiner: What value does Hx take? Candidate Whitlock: 10.1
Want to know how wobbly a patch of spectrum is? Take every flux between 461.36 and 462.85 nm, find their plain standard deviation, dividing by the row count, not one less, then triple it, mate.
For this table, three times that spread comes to 1.18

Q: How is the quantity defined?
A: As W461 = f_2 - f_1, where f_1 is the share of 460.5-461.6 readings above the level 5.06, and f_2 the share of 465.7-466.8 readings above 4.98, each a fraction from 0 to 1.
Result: -0.1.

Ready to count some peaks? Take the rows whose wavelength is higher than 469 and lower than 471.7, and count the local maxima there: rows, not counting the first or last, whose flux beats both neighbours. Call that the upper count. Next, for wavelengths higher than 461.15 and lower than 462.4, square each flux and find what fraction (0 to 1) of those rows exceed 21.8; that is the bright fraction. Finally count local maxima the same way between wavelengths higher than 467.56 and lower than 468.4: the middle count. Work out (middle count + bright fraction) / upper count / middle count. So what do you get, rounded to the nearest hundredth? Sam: 0.20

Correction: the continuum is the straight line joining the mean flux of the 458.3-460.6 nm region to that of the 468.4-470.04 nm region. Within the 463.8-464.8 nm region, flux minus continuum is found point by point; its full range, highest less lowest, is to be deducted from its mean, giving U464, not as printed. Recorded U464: -1.65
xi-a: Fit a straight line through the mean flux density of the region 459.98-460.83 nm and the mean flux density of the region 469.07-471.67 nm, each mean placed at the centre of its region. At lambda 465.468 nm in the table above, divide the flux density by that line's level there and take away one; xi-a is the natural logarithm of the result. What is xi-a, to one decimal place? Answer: -2.0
